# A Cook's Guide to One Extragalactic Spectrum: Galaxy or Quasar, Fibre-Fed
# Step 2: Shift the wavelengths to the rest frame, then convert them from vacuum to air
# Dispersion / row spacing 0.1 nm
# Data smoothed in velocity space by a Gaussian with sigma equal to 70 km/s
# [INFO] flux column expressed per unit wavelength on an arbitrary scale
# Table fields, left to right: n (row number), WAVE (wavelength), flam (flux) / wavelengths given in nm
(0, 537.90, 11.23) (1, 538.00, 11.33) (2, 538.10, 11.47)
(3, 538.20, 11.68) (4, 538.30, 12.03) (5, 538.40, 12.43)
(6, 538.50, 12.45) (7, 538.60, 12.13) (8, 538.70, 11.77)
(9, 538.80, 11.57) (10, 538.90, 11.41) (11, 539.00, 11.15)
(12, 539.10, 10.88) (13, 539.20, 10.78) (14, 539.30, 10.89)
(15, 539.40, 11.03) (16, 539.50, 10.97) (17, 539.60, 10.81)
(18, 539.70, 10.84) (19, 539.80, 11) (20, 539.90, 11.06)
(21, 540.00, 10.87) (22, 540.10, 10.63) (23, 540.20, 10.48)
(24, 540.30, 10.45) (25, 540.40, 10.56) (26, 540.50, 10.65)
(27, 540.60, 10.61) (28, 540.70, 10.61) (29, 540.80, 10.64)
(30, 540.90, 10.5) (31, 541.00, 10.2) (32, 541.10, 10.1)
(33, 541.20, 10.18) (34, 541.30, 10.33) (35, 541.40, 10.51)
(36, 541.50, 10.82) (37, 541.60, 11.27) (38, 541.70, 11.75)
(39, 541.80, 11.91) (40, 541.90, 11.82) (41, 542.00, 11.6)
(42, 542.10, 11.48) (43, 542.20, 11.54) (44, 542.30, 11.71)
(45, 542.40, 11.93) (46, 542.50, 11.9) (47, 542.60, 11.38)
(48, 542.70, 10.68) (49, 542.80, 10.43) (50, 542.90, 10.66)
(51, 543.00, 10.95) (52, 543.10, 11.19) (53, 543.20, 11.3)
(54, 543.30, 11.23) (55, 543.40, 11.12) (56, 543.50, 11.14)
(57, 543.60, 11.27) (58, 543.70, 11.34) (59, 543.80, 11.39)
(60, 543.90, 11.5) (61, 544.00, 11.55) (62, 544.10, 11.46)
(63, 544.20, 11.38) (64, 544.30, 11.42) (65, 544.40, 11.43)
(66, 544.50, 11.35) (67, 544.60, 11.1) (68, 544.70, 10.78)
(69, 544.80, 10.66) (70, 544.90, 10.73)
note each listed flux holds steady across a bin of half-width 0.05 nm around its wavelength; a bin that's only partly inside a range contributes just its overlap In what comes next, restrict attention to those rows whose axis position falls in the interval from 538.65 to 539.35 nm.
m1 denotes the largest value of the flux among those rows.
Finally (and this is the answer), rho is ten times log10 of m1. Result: 10.7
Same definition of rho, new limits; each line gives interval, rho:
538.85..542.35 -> 10.8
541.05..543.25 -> 10.8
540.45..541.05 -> 10.3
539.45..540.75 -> 10.4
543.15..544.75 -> 10.6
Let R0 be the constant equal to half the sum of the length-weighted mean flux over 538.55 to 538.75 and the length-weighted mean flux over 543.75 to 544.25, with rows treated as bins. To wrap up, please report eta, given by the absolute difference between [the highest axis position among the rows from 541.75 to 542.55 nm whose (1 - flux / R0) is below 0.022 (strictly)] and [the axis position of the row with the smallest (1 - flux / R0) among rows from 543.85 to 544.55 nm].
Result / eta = 1.50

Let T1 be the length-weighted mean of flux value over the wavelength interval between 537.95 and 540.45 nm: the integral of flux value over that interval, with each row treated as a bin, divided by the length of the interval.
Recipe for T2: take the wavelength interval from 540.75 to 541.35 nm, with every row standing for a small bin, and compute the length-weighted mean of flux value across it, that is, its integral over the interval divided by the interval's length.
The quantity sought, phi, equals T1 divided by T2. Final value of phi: 1.09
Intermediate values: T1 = 11.2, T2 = 10.3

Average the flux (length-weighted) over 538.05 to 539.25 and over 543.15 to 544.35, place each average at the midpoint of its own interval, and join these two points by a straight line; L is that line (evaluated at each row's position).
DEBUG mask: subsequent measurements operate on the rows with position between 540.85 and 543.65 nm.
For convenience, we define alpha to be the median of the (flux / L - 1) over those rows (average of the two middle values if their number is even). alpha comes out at -0.02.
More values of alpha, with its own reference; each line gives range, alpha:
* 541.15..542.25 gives 0.00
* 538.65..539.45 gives -0.05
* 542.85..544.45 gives 0.00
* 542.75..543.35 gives -0.03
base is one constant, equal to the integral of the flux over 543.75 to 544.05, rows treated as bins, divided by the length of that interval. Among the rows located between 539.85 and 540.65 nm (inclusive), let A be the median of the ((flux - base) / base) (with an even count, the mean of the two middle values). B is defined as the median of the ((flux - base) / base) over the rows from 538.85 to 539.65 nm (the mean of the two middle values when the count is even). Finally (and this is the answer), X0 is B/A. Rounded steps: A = -0.07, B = -0.048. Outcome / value 0.6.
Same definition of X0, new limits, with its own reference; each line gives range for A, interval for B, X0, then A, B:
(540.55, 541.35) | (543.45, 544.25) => 0.1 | -0.09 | -0.008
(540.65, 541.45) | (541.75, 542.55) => -0.3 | -0.09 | 0.025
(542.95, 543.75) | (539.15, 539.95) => 2.0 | -0.02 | -0.048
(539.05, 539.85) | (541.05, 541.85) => 1.4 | -0.05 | -0.071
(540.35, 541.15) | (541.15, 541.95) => 0.5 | -0.08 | -0.038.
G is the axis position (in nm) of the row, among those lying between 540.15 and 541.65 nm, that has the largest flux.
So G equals 541.60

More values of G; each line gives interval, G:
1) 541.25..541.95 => 541.80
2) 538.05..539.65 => 538.50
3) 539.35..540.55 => 539.90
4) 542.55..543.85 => 543.80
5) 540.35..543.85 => 542.40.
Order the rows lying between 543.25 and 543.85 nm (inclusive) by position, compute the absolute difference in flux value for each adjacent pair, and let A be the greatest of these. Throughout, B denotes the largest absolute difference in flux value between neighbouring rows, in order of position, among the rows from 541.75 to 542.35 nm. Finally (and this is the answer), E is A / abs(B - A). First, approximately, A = 0.13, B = 0.22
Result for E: 1.4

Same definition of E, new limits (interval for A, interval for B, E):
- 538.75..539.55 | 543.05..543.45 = 1.7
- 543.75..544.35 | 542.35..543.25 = 0.2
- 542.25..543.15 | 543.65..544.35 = 1.2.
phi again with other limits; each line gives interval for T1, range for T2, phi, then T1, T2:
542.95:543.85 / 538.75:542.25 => 1.03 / 11.2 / 10.9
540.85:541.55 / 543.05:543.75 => 0.92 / 10.4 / 11.2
